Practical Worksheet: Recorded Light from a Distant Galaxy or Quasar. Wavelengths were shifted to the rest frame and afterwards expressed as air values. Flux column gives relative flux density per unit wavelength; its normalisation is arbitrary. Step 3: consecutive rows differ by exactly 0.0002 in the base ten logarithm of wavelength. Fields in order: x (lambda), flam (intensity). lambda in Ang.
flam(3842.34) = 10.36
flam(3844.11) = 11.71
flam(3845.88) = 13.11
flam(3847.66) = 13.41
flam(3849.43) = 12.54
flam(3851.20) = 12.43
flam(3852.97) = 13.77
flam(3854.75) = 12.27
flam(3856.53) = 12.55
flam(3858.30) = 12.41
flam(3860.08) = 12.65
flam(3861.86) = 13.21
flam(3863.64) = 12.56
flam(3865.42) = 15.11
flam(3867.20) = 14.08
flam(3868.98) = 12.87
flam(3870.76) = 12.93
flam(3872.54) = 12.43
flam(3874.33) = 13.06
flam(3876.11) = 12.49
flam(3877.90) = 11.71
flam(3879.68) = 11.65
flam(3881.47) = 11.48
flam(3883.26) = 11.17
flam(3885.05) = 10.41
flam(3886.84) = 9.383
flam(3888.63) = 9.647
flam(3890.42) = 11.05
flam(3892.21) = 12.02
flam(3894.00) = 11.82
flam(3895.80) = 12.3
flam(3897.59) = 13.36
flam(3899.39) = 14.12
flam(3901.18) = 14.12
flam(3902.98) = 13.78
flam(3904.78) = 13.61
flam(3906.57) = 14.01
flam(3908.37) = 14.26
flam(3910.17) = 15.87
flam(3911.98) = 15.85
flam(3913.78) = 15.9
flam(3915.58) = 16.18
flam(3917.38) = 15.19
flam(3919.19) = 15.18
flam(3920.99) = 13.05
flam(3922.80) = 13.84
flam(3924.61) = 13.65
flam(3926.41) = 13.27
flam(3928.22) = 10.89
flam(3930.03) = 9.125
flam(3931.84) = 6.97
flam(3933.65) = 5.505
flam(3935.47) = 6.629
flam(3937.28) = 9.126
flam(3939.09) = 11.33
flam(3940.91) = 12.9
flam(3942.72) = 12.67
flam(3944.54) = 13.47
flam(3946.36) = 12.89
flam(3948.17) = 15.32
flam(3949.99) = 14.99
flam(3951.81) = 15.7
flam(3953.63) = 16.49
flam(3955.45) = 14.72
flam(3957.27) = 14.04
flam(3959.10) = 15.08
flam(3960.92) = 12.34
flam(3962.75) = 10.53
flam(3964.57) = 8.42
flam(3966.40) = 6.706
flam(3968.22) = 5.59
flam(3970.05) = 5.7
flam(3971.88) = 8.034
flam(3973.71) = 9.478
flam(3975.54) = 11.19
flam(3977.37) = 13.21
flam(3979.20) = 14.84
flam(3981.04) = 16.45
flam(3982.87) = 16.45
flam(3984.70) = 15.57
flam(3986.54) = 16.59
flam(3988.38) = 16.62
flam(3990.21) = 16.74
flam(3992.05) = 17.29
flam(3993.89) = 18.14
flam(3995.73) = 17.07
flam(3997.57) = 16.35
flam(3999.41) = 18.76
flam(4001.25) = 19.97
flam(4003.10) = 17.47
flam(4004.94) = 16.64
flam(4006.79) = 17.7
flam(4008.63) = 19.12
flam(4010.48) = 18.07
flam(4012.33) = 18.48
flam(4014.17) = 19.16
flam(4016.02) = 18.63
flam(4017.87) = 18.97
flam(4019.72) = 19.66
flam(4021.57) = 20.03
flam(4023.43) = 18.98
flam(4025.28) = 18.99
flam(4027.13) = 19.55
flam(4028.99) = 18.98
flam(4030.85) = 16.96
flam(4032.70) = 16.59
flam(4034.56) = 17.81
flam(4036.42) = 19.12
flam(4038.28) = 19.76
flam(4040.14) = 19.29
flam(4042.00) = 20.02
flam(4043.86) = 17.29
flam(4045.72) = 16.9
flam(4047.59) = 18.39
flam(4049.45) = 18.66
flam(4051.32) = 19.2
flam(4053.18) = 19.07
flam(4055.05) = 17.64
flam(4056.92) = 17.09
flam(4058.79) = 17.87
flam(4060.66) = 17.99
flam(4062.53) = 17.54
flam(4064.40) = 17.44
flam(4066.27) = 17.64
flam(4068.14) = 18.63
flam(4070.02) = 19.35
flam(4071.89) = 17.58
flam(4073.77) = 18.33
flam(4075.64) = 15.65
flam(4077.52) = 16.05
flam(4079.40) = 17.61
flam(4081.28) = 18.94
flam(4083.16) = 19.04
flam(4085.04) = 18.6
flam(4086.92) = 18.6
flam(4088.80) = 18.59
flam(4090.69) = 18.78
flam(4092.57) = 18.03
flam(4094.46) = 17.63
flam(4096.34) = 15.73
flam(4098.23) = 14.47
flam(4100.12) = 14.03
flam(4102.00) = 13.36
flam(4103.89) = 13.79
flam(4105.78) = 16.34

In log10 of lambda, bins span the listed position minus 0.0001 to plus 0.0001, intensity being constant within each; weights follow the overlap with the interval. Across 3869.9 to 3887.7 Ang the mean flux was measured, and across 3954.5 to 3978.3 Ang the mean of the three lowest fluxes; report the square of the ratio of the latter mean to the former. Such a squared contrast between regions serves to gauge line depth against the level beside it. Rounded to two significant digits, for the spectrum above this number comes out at 0.26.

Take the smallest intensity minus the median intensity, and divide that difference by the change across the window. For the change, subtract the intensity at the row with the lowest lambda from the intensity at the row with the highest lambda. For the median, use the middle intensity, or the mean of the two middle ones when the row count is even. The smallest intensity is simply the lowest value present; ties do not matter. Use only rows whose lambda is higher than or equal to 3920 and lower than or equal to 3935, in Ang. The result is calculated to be 1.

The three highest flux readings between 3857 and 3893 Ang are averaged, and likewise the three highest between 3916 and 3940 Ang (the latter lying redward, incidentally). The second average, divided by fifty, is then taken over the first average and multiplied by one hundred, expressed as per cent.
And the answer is 2.09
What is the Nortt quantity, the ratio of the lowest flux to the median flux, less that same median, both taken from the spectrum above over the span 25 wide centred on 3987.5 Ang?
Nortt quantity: -16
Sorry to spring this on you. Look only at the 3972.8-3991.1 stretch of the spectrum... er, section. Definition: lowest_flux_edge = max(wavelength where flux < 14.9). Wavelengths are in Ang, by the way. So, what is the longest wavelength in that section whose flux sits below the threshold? 3979.20 Ang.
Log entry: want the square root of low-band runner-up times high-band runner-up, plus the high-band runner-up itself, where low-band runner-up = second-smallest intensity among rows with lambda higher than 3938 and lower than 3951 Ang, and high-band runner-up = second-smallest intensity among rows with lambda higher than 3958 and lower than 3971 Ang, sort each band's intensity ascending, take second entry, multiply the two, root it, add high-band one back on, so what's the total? 14.2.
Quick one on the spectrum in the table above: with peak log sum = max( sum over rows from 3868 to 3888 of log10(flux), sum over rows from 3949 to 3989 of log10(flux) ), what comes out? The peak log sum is 24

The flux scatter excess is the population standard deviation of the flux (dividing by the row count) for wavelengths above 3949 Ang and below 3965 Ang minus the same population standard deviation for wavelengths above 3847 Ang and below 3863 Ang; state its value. 2.0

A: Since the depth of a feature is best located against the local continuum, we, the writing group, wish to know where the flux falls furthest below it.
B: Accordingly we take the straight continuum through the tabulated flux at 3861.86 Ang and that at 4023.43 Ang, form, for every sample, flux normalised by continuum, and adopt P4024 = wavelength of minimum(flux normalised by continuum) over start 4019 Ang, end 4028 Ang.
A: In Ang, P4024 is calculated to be 4025.28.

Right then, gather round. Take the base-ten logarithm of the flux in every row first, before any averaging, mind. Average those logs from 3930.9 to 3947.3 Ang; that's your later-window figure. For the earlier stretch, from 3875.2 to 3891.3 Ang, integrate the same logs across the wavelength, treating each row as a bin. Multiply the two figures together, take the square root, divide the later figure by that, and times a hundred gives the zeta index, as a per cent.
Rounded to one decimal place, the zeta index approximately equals 24.3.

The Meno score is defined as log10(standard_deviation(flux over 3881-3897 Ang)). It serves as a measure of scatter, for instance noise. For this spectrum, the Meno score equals 0.0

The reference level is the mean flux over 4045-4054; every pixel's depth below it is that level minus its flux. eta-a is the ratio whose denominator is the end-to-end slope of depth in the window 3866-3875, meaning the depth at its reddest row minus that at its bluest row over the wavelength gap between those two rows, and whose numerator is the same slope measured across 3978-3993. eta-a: -1.3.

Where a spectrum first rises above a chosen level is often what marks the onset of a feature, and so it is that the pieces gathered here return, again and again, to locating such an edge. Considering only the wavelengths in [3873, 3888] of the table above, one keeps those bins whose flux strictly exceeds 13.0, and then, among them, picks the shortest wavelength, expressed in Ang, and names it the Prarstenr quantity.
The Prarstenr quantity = 3874.33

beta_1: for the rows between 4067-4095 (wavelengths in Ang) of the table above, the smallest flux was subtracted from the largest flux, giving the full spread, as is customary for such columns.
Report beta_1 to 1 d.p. 3.7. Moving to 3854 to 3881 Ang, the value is 3.5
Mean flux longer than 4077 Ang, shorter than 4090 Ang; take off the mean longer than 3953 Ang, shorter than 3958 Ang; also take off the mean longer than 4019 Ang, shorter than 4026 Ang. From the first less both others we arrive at -16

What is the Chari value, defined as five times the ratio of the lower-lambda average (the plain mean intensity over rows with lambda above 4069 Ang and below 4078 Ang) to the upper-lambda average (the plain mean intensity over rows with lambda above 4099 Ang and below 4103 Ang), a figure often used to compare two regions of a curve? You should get 6.35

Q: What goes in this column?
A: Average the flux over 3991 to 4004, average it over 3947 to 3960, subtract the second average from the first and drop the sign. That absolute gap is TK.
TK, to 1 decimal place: 2.7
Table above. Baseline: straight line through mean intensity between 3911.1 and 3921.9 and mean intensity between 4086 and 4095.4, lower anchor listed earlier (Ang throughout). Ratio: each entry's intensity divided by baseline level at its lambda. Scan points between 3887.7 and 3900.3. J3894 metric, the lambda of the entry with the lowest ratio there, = 3888.63 Ang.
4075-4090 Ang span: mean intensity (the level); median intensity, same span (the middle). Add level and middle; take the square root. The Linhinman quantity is 6.0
